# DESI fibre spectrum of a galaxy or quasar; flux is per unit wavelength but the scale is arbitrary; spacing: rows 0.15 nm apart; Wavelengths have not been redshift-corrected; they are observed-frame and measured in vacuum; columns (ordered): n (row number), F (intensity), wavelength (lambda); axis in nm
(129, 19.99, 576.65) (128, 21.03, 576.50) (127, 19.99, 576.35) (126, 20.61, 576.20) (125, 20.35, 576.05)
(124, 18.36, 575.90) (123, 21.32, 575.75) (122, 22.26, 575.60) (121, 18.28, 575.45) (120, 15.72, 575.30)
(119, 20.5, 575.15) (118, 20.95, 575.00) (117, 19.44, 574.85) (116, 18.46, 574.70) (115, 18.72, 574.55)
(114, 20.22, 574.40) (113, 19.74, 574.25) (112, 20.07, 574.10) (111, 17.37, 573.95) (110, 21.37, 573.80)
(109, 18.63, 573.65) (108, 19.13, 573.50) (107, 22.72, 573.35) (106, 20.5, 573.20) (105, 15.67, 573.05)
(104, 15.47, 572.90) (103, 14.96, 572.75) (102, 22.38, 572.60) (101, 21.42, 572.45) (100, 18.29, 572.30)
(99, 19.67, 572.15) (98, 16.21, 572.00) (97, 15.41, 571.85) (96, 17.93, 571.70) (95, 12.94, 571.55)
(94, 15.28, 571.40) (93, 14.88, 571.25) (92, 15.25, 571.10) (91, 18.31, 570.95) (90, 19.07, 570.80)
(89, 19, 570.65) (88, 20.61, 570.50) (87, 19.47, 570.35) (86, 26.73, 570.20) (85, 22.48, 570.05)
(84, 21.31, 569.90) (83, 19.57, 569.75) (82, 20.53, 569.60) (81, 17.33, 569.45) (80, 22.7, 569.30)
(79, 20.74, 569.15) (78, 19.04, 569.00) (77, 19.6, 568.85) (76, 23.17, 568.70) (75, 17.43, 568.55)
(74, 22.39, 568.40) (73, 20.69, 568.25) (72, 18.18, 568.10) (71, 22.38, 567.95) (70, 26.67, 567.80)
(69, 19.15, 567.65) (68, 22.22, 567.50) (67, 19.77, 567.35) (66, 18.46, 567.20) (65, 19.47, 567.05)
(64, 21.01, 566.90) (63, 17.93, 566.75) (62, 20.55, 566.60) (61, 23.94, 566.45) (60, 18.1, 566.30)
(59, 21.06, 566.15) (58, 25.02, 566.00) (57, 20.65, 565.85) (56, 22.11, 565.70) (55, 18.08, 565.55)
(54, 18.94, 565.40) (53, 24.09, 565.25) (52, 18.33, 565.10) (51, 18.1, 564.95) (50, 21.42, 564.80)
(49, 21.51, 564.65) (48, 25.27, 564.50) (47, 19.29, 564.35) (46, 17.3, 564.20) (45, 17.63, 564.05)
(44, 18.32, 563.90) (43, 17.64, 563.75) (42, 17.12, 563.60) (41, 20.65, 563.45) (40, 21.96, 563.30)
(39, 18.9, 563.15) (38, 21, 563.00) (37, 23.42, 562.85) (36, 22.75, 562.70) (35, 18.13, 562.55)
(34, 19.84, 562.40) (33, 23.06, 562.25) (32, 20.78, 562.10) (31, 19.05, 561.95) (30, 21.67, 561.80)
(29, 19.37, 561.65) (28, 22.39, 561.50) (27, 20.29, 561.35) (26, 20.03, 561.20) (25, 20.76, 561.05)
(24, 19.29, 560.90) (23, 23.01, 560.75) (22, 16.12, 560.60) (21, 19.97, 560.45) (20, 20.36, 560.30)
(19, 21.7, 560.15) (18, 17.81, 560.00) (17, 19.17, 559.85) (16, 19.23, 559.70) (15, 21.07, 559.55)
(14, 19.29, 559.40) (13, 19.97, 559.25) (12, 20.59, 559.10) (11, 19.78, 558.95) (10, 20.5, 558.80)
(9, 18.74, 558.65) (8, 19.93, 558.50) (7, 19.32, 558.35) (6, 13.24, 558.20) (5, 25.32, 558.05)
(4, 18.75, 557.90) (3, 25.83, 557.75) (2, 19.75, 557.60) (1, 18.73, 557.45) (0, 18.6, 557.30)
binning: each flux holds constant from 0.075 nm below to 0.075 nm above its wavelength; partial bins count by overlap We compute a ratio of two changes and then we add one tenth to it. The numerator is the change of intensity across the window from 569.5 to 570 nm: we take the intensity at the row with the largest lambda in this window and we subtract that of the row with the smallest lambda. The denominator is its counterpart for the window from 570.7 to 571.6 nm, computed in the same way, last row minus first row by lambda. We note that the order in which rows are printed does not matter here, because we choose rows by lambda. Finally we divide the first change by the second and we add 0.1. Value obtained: 0.0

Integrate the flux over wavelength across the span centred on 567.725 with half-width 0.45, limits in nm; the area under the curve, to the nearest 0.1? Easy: 19.3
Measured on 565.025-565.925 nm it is 18.3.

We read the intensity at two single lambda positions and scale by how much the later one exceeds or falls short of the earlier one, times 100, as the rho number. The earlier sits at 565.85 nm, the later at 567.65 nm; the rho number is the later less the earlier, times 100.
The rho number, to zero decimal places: -150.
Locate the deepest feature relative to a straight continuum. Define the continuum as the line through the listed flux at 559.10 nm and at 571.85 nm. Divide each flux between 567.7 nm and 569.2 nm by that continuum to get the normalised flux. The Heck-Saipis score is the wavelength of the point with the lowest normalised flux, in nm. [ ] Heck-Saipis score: 568.55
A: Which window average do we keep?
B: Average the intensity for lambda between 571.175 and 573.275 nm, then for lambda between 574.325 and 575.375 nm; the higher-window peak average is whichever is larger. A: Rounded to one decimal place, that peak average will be 19.1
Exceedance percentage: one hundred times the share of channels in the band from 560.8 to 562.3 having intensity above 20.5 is 50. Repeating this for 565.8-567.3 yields 60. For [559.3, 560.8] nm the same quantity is 30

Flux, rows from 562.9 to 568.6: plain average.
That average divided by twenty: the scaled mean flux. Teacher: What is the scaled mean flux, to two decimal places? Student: 1.02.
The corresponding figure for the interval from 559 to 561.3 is 0.99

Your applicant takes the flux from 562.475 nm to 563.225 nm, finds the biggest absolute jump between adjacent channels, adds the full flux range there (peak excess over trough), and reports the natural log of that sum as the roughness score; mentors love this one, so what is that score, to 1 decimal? 2.3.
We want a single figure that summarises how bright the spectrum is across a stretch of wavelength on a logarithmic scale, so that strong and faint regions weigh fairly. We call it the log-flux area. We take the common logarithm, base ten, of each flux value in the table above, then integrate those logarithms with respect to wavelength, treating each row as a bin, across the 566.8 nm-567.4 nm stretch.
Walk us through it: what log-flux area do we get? 0.78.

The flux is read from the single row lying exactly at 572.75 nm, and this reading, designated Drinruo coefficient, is 14.96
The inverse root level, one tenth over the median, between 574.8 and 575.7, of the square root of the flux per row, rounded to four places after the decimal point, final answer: 0.0224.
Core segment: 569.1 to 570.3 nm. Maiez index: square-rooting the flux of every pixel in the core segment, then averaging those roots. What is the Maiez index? 4.62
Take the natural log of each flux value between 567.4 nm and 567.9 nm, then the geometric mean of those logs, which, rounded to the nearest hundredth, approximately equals 3.11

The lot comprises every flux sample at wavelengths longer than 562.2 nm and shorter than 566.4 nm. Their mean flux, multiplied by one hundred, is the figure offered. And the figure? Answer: 2035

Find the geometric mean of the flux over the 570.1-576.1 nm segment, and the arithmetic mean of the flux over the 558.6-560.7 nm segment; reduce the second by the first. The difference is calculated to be 1.0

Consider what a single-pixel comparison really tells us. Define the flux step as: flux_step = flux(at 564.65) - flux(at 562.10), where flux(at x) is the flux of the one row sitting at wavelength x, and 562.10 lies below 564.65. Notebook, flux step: 0.7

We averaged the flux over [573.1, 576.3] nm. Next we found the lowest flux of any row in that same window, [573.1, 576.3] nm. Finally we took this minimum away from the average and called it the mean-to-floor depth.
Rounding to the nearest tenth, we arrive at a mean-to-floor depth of 4.0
